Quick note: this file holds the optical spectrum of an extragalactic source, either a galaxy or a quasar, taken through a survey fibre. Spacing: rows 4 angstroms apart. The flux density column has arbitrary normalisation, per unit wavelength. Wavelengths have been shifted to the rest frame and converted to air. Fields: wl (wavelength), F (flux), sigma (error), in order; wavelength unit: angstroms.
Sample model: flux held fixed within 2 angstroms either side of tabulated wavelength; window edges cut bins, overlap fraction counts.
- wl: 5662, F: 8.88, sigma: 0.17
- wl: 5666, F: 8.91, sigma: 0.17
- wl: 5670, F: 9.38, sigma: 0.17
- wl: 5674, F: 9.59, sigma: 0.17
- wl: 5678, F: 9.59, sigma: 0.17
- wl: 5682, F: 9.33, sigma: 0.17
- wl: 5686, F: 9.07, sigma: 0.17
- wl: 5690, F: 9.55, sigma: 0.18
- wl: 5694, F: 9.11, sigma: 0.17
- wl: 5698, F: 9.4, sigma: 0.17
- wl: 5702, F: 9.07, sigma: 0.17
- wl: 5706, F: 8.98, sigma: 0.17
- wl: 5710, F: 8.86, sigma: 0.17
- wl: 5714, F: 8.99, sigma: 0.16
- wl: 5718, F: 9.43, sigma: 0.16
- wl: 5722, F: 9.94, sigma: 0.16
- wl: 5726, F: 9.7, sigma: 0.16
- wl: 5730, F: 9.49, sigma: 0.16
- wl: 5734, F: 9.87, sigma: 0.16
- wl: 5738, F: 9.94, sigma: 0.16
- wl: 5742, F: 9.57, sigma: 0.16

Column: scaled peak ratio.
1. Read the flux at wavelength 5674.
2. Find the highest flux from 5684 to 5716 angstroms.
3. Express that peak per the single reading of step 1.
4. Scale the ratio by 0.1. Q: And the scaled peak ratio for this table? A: 0.0996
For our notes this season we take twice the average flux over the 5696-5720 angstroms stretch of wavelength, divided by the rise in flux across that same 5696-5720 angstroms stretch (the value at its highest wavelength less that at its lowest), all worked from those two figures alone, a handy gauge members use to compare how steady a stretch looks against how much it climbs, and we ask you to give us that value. 608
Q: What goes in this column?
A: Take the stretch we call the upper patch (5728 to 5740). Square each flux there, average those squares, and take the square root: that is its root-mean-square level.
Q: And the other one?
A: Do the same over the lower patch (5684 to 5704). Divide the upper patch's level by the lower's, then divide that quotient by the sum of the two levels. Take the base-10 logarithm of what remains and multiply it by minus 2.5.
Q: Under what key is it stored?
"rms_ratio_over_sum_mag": 3.14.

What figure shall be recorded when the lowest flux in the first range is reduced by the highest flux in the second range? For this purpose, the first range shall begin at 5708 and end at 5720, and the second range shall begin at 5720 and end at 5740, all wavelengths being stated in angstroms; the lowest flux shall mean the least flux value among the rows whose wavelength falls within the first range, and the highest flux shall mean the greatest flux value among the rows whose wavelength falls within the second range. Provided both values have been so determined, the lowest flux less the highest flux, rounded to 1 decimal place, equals -1.1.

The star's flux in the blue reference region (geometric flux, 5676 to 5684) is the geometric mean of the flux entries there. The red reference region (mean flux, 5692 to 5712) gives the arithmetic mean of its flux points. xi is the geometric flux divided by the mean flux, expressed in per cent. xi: 104.1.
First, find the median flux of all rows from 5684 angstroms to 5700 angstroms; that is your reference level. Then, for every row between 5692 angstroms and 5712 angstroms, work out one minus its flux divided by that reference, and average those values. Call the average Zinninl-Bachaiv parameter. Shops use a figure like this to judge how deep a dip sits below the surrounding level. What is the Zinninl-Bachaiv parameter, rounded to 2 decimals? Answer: 0.02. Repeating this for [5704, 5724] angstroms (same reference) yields 0.00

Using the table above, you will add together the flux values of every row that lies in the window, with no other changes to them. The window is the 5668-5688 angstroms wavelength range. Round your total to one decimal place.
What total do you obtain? 47.0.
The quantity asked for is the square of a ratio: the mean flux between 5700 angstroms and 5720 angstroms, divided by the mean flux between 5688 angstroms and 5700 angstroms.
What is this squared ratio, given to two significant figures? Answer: 0.94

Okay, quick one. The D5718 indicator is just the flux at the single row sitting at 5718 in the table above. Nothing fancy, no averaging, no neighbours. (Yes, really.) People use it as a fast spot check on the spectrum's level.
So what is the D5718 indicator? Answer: 9.43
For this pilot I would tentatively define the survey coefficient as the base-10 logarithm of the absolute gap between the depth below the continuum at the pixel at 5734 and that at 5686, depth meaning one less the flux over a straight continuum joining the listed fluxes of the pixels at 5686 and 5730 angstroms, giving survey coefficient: -1.4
